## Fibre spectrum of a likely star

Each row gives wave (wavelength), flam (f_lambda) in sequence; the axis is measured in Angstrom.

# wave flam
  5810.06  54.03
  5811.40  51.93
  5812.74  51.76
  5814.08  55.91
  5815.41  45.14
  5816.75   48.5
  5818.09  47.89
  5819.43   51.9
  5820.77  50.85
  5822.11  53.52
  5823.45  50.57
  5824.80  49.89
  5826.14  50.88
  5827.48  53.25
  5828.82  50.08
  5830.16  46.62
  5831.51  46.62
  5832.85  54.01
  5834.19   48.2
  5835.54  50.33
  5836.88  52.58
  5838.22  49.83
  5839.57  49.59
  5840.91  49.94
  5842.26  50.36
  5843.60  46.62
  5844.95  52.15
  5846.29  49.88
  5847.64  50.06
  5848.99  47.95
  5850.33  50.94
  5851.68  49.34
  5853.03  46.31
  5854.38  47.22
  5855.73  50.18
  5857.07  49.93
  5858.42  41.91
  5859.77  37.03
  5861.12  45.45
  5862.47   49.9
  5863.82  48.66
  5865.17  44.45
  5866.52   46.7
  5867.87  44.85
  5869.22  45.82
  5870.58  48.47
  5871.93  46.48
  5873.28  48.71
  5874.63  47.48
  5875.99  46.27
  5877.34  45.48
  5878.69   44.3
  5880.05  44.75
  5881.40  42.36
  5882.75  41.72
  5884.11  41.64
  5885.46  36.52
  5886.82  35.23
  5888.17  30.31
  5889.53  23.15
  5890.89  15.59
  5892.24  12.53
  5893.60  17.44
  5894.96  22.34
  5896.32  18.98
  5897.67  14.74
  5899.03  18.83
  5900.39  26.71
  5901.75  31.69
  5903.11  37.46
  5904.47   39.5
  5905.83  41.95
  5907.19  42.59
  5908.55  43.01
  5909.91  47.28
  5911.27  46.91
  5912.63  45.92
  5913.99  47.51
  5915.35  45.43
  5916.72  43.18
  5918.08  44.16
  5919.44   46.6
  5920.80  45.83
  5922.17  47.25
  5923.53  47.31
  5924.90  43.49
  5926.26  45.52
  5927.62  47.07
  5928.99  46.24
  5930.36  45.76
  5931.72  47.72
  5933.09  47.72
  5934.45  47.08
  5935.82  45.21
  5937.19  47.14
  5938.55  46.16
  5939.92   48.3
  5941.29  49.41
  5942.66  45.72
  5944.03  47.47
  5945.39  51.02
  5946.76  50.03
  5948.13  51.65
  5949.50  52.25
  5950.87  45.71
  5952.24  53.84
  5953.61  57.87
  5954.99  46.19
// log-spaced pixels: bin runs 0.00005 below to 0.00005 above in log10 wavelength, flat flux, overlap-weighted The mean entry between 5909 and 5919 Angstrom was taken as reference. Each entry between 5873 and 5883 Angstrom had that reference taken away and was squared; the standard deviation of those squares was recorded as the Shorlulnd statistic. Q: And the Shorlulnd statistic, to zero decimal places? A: 6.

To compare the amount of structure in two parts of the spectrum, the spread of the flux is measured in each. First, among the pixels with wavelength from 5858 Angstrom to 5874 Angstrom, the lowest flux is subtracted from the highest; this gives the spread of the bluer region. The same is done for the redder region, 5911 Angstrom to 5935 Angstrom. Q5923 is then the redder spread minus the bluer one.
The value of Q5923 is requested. -8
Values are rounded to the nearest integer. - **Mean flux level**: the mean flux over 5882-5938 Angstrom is 38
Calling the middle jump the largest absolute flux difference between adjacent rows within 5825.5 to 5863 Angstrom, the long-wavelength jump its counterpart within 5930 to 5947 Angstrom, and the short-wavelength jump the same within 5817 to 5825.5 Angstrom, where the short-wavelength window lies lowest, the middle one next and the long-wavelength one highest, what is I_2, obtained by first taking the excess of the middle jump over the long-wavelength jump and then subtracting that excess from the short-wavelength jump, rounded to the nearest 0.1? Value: -0.7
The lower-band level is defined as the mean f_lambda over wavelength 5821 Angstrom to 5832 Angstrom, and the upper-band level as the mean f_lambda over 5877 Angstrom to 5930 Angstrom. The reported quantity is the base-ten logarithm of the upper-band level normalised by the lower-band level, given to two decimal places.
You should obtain -0.13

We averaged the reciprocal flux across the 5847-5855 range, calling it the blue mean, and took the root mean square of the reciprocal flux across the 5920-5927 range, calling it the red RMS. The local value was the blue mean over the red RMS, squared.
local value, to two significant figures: 0.89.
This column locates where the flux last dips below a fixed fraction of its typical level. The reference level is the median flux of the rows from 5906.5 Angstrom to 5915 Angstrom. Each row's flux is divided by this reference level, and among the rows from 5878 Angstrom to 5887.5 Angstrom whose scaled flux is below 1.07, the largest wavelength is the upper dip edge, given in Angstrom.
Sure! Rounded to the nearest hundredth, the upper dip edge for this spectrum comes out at 5886.82 Angstrom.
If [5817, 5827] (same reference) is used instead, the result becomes 5818.09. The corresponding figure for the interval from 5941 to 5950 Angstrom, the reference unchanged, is 5944.03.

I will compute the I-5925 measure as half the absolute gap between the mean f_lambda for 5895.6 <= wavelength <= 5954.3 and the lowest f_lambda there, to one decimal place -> 14.6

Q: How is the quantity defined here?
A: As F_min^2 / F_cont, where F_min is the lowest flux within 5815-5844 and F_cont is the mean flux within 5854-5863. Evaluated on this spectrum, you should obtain 44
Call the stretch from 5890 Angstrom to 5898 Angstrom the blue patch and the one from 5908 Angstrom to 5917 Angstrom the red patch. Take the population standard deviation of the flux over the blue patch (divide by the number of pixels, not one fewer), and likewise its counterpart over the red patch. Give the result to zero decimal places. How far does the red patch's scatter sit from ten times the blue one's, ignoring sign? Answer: 30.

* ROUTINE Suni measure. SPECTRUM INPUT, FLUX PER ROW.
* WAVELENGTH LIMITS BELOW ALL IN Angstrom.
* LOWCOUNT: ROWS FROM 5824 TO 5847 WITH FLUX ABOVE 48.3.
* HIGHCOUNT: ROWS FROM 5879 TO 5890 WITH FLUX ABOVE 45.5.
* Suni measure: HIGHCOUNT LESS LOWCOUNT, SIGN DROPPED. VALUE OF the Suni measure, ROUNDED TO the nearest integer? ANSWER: 13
